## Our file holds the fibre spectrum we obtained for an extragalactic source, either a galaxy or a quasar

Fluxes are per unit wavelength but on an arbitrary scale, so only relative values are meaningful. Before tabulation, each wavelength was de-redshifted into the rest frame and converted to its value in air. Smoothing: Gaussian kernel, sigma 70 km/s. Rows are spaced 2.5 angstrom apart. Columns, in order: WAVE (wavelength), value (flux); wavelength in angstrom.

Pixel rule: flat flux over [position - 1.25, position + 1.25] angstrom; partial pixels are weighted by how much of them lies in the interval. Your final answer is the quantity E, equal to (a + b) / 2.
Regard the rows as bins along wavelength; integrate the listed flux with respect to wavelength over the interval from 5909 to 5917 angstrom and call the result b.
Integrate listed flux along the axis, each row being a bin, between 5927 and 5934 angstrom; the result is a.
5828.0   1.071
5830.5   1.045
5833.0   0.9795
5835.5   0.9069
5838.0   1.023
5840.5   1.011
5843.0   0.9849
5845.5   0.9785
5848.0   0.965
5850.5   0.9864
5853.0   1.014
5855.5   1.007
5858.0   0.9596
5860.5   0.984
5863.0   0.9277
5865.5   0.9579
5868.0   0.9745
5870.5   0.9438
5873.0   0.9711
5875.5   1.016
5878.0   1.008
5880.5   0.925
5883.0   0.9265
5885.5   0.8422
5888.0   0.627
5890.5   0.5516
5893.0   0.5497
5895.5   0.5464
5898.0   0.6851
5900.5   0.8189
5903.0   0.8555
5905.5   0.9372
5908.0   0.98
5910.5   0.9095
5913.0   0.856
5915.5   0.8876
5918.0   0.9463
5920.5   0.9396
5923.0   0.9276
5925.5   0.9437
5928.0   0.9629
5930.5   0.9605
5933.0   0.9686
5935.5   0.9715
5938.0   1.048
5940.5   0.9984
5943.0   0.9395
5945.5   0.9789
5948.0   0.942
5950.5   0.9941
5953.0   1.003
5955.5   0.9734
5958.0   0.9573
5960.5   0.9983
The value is 6.93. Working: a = 6.7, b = 7.1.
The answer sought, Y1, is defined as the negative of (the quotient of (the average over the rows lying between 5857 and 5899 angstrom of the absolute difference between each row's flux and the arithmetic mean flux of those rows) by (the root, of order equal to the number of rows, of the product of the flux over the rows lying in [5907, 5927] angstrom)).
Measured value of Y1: -0.163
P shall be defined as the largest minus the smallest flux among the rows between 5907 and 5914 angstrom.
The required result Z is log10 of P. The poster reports -0.91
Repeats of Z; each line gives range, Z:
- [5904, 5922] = -0.91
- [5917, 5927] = -1.73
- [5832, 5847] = -0.94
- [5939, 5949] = -1.23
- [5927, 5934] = -2.09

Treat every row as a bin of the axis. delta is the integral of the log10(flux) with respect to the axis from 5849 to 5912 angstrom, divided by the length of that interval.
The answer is -0.065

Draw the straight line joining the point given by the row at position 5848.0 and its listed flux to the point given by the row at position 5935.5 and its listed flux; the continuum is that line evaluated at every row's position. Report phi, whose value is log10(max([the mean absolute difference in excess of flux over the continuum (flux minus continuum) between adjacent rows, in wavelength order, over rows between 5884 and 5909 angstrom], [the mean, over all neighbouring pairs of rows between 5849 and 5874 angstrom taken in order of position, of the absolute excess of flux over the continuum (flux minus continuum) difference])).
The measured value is -1.09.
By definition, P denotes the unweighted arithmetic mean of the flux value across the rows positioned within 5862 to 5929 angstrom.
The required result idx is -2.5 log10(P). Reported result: 0.15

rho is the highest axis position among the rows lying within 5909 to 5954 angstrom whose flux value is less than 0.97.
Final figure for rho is 5948.0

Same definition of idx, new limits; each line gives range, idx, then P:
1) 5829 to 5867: 0.02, 0.98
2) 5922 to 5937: 0.05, 0.96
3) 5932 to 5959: 0.02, 0.98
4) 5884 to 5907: 0.37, 0.71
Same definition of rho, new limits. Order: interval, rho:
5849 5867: 5865.5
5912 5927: 5925.5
